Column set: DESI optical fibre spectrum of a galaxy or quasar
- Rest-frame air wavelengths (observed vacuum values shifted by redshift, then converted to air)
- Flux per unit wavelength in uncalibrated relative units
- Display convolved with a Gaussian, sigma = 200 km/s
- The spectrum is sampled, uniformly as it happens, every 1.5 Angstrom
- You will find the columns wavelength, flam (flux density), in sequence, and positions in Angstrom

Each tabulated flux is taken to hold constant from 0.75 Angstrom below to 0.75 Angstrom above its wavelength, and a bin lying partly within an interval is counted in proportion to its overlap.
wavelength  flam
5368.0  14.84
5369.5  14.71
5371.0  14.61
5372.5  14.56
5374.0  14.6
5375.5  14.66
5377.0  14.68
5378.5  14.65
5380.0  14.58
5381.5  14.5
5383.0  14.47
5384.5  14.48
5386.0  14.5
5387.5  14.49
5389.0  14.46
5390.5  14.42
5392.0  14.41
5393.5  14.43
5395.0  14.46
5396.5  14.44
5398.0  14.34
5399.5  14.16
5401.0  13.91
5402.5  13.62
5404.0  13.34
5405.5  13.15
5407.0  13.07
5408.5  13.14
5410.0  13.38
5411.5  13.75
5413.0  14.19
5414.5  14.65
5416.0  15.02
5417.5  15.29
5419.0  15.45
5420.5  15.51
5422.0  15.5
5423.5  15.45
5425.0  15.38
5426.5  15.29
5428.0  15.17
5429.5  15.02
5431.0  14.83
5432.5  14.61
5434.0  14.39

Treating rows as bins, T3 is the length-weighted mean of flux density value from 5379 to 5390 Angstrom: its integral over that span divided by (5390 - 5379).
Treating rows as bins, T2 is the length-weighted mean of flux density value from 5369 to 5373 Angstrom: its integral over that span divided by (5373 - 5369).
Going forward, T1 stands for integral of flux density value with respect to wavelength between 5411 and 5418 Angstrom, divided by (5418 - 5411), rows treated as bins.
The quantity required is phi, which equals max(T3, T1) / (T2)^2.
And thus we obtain 0.0682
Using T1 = 14.6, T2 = 14.6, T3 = 14.5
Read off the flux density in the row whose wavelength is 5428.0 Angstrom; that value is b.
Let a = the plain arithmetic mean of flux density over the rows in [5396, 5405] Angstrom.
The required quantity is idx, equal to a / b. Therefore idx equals 0.92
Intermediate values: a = 14.0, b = 15.17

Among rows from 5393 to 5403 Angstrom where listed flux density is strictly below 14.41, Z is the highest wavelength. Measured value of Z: 5402.5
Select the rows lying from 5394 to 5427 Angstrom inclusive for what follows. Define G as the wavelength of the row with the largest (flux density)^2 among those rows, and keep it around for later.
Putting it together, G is 5420.5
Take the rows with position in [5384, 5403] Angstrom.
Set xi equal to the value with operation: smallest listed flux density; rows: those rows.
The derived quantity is 13.62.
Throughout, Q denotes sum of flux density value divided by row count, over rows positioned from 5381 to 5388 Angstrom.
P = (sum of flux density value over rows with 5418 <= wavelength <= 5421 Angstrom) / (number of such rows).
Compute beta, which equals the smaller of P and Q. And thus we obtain 14.5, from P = 15.5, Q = 14.49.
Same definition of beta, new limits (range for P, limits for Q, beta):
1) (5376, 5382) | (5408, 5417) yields 14.0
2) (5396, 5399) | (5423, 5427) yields 14.4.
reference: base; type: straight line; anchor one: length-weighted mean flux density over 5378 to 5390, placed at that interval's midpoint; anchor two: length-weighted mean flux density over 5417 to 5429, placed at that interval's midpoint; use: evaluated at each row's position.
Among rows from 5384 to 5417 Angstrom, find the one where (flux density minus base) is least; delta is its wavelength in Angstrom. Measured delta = 5407.0 Angstrom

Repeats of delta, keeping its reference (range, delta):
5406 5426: 5407.0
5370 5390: 5389.0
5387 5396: 5395.0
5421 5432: 5431.0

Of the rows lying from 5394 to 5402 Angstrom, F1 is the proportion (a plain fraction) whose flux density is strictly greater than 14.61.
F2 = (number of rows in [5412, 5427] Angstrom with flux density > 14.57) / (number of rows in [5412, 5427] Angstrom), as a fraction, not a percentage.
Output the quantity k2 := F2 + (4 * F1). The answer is 0.9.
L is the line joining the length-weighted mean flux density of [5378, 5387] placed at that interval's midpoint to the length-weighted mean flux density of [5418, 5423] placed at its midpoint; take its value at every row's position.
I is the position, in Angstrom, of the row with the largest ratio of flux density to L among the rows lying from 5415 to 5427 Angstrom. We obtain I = 5420.5 Angstrom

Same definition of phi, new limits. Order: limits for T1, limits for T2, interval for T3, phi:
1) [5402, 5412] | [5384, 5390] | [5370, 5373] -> 0.0696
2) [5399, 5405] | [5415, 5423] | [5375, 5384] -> 0.0620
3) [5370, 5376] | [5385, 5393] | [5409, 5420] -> 0.0699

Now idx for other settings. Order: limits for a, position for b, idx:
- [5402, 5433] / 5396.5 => 1.01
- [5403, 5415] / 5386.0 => 0.94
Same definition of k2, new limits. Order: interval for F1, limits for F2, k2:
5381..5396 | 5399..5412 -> 0.0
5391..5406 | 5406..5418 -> 0.4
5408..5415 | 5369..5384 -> 1.5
